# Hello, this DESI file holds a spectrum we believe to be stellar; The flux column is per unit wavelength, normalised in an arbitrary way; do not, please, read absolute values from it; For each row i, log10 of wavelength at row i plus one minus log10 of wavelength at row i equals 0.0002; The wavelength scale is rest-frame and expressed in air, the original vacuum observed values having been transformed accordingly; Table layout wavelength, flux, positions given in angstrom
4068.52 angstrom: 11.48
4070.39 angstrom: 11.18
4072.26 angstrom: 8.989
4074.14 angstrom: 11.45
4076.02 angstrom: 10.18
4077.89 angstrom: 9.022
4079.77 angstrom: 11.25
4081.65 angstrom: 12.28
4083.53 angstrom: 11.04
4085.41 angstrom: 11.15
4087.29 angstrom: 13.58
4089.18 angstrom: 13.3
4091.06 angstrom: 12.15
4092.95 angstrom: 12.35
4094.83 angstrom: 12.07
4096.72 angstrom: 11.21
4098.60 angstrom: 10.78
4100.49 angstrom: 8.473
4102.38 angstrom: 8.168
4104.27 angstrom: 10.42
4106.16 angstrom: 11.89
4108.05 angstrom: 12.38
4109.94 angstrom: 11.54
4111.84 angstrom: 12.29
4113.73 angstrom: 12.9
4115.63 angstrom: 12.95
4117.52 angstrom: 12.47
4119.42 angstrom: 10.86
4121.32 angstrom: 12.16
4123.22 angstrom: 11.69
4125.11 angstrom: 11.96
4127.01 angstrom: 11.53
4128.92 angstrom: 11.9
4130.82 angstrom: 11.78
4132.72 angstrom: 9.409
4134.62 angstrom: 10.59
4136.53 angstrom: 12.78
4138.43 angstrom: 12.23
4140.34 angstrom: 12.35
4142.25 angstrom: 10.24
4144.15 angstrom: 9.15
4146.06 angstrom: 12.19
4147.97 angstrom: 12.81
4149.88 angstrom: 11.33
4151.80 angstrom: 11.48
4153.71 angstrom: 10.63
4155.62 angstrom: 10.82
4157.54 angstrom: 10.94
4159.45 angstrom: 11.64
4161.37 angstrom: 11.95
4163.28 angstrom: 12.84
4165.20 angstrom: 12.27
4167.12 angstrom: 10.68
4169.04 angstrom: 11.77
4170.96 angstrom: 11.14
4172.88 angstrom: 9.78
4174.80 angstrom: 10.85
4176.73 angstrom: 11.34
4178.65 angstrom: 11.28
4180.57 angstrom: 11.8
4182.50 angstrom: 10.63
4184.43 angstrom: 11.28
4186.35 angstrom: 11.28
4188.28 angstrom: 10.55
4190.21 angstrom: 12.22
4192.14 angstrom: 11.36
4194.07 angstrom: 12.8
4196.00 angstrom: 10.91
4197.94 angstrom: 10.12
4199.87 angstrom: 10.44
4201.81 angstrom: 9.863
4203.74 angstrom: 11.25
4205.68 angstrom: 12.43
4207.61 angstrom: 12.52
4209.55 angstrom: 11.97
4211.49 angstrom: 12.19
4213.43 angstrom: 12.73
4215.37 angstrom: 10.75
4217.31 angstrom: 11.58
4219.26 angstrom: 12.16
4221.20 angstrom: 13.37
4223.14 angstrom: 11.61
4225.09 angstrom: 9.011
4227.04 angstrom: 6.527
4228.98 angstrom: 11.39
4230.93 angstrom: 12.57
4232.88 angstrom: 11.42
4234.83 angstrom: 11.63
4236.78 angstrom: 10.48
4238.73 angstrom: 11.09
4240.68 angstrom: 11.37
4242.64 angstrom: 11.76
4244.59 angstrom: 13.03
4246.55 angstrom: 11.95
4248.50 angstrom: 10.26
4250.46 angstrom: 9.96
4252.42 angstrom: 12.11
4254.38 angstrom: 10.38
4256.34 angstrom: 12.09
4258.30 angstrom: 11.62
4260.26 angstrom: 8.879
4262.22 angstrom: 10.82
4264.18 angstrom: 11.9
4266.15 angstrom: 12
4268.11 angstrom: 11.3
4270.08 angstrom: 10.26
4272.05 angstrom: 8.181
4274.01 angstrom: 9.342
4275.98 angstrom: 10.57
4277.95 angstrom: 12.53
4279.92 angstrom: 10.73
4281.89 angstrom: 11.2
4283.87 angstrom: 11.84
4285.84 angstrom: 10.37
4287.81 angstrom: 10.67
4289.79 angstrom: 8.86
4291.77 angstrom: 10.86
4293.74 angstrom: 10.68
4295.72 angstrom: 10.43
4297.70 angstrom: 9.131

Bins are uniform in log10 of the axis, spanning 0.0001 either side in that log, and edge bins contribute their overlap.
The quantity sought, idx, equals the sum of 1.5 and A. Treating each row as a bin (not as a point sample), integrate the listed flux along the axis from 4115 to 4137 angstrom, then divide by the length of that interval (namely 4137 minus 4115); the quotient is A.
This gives 13.1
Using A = 11.6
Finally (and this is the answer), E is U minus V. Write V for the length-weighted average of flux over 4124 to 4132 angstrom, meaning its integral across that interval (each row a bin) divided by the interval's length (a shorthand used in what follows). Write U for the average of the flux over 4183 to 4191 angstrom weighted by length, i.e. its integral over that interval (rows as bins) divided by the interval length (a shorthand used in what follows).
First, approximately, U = 11.3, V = 11.7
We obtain -0.5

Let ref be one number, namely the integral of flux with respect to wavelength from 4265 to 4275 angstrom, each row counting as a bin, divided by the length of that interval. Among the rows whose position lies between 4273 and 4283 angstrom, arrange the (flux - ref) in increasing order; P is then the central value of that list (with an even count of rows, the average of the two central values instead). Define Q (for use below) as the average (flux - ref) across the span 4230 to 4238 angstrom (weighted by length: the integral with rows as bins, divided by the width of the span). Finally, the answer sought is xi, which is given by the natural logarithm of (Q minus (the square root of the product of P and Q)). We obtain -0.7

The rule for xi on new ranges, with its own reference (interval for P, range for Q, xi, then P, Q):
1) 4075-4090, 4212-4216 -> -1.0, 1.0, 1.63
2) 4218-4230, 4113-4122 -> -0.9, 1.3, 2.01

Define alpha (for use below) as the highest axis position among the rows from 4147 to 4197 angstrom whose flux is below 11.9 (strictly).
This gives 4196.00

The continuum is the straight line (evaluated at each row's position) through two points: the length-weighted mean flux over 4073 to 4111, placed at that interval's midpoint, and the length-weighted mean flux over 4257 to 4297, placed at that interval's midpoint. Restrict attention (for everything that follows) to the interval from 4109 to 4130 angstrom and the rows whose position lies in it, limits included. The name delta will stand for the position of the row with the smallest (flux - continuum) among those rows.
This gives 4119.42 angstrom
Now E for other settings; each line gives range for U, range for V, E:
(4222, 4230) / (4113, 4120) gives -2.6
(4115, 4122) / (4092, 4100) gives 0.6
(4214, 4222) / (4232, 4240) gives 0.8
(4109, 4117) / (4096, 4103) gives 2.7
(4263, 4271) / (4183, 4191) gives 0.1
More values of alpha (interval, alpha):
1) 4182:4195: 4192.14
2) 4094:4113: 4109.94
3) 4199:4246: 4242.64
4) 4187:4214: 4203.74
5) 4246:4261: 4260.26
